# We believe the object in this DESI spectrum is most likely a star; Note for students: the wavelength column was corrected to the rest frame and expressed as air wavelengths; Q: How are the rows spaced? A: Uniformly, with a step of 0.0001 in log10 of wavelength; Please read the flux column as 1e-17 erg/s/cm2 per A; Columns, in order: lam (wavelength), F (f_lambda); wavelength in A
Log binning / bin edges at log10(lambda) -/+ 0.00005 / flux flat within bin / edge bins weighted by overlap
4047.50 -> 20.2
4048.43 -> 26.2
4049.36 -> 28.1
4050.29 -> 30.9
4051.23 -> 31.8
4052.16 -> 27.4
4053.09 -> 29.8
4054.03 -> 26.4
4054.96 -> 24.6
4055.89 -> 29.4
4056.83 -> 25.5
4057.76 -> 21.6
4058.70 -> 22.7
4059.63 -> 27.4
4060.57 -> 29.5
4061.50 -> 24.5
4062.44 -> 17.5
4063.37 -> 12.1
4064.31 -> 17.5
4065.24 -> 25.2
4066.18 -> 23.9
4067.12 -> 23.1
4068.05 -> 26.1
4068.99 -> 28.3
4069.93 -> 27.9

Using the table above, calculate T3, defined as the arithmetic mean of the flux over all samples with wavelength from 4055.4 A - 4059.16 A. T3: 24.8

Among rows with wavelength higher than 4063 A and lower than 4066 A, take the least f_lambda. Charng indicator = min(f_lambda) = 12.1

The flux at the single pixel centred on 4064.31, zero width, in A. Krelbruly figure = 17.5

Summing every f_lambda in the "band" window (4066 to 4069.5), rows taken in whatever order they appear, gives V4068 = 101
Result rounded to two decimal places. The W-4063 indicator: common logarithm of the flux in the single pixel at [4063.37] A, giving 1.08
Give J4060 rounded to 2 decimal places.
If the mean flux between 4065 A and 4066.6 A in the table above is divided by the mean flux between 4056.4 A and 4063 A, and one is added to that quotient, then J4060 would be 2.02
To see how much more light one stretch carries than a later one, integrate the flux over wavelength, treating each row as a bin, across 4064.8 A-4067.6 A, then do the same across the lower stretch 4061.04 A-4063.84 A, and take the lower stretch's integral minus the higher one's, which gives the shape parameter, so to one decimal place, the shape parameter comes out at -17.0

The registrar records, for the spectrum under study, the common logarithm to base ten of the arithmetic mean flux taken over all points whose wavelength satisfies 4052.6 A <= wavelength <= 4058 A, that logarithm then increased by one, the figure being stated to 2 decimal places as 2.42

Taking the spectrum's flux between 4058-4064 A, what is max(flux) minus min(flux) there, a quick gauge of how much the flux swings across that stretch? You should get 17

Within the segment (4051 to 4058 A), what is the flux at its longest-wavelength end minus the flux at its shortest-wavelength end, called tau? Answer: -10.2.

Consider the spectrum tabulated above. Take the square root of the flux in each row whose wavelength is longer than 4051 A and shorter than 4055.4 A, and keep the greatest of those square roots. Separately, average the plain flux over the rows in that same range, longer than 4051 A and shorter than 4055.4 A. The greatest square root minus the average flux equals -22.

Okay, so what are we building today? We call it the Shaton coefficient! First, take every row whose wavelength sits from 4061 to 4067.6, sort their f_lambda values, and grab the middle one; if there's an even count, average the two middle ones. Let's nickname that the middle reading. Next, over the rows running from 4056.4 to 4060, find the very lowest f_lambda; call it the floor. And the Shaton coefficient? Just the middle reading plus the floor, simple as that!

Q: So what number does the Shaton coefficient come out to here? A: 44.7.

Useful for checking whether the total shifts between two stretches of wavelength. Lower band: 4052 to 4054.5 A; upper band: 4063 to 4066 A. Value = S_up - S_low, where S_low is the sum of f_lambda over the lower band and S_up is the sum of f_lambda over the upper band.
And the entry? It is -29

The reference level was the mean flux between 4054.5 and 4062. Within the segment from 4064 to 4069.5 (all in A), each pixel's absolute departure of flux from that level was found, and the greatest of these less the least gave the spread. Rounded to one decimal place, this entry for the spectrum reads 7.7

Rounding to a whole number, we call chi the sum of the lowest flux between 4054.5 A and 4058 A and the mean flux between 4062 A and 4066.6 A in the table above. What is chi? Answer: 41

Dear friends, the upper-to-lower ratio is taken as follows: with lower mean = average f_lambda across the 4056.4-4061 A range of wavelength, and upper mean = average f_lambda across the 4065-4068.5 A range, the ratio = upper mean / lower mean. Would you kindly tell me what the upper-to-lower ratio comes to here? 0.97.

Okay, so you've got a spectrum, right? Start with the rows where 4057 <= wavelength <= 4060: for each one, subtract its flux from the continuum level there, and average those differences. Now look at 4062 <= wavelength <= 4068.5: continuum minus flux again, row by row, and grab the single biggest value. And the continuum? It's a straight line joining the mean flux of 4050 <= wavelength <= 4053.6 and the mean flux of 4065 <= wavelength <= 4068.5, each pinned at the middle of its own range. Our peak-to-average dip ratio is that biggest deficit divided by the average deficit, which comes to 4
